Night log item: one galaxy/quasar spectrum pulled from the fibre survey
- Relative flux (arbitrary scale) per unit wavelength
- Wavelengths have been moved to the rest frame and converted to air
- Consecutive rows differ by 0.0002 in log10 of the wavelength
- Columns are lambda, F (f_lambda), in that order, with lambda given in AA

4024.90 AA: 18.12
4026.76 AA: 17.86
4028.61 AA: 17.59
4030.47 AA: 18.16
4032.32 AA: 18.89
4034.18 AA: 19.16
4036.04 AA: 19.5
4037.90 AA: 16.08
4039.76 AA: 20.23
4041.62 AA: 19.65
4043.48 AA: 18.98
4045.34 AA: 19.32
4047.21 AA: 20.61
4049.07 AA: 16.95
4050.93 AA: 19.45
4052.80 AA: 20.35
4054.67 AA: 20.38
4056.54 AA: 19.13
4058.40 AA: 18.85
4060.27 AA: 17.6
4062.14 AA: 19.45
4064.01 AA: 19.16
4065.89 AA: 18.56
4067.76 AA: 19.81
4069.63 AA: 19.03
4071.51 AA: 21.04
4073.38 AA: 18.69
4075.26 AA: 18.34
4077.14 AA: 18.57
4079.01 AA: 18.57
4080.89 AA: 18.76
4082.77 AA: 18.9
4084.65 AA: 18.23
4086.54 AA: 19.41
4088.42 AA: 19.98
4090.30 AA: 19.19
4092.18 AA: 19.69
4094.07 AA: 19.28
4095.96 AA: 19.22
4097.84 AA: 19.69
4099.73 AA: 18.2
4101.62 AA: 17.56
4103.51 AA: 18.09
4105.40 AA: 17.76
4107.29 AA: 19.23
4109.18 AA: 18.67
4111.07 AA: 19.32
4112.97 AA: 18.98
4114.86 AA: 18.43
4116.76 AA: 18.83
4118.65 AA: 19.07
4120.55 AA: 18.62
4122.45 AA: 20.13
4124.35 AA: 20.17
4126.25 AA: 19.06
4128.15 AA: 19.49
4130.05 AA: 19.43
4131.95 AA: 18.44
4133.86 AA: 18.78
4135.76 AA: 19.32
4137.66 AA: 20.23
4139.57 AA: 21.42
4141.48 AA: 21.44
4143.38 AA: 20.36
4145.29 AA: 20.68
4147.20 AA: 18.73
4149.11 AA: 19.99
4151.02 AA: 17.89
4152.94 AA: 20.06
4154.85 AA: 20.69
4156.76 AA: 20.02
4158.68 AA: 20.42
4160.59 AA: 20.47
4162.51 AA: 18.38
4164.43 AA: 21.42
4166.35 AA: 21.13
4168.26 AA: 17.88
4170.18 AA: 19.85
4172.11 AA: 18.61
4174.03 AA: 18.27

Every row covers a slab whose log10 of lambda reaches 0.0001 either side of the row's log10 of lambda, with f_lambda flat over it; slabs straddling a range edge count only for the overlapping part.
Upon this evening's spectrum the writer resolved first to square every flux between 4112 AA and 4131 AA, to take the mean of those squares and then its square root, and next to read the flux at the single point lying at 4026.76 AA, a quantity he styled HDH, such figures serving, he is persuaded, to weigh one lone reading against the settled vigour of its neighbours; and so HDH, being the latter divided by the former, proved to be 0.93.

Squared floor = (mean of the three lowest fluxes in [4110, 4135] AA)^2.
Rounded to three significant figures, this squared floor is 342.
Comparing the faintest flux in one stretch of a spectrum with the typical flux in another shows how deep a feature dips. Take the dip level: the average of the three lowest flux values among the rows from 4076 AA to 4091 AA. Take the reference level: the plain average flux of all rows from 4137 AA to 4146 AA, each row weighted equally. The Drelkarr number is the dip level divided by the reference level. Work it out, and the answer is 0.89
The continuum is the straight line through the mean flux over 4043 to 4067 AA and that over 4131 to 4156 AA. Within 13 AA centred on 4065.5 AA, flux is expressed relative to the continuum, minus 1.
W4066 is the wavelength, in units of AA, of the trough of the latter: 4060.27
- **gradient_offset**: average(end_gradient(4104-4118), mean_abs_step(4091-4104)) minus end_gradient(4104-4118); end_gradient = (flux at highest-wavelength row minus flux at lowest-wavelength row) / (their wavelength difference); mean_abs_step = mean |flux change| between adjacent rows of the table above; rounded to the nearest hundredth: 0.25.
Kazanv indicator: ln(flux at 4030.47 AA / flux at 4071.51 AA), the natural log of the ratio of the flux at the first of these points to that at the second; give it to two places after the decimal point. -0.15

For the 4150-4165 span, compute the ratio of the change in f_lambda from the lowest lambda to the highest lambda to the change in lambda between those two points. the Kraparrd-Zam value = 0.26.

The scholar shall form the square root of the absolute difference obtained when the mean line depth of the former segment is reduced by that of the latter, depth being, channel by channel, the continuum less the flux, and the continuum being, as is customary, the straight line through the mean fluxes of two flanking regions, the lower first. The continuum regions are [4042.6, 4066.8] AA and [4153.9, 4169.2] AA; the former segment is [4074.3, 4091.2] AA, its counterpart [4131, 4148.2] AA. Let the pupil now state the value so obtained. 0.75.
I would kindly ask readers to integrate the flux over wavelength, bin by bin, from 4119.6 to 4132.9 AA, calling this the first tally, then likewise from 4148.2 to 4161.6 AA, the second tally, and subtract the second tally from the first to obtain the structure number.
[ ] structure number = -9.8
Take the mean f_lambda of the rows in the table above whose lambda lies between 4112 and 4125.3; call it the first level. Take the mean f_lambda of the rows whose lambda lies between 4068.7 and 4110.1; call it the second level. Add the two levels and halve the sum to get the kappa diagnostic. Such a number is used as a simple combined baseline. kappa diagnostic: 19.0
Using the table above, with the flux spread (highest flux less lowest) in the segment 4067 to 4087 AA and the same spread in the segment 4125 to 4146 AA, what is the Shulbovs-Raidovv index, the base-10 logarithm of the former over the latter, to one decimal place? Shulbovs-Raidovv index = 0.0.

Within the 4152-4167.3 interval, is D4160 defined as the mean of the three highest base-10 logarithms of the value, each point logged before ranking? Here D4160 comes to 1.32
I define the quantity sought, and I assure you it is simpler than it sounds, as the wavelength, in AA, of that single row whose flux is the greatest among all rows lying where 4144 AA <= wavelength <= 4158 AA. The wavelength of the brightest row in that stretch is 4154.85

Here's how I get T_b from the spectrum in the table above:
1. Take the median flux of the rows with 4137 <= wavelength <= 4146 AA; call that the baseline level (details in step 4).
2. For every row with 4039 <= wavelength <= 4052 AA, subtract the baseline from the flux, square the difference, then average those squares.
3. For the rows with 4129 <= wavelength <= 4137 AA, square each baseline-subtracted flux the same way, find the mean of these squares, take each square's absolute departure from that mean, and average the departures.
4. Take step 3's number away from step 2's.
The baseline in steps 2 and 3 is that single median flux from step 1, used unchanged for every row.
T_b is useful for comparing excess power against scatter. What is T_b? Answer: 1.8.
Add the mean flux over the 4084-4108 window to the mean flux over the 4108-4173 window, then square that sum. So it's 1481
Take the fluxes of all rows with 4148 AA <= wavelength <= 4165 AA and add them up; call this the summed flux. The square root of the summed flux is 13.39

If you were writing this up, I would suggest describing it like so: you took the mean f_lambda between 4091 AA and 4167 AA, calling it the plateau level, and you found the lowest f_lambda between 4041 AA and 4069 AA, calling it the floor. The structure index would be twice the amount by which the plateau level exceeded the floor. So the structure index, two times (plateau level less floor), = 5.0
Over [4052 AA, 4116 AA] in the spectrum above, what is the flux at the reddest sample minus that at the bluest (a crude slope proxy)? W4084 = -1.9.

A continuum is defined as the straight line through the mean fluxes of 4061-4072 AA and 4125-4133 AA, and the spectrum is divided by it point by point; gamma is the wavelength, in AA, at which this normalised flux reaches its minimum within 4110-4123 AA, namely 4114.86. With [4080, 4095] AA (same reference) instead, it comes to 4084.65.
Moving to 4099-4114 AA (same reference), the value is 4101.62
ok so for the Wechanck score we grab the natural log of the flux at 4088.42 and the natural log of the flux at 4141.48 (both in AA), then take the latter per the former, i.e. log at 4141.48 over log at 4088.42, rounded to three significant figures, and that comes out 1.02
